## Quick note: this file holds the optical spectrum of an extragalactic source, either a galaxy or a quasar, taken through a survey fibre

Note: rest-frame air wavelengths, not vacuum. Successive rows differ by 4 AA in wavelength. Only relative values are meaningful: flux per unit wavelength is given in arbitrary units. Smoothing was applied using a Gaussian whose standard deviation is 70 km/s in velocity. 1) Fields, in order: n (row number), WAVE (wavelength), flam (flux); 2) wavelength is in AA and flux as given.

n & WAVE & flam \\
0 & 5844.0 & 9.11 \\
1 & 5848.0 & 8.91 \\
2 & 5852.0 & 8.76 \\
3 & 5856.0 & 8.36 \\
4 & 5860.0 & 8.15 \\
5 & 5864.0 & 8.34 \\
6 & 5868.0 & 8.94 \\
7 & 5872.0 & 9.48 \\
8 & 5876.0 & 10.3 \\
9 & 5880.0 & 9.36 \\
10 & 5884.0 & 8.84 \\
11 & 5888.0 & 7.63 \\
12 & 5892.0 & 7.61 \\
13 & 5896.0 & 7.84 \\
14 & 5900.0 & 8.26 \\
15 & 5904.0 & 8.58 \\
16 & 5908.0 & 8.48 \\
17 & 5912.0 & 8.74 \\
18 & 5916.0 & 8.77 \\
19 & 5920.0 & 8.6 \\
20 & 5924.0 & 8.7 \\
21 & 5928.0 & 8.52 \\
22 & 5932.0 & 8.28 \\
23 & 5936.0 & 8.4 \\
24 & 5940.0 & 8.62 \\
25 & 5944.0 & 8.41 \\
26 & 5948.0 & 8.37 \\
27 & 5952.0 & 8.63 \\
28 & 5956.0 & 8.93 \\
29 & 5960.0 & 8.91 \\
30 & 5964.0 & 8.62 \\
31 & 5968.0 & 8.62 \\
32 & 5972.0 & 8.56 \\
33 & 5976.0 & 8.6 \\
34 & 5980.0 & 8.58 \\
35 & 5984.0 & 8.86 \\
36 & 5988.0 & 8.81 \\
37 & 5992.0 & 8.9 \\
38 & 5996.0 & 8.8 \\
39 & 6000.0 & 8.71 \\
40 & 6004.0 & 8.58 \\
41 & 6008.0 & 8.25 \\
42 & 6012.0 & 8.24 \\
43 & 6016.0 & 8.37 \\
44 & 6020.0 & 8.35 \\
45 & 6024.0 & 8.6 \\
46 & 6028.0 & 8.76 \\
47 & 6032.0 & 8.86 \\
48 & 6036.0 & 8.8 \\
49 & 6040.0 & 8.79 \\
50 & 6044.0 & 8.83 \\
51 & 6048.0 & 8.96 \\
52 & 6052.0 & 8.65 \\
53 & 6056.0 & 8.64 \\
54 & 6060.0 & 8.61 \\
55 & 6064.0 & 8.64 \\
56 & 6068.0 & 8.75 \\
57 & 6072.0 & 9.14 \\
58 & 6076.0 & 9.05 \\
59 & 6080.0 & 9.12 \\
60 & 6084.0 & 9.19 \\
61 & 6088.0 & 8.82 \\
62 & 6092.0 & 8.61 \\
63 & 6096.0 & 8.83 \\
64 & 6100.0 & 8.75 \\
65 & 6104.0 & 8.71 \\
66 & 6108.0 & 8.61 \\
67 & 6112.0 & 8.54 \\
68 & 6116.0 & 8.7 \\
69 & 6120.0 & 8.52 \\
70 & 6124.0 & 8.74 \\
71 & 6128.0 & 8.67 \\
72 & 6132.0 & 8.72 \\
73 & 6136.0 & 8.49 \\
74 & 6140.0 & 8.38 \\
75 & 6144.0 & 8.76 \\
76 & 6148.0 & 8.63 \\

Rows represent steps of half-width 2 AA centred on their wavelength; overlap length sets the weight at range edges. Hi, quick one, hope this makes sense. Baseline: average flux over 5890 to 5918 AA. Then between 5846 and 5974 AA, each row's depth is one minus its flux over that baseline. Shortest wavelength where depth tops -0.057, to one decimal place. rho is 5852.0 AA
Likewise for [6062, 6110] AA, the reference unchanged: 6064.0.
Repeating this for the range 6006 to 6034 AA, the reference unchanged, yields 6008.0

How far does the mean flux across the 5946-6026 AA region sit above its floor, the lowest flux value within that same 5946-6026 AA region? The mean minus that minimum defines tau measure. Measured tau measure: 0.37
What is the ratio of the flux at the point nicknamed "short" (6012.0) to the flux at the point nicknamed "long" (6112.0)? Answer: 0.96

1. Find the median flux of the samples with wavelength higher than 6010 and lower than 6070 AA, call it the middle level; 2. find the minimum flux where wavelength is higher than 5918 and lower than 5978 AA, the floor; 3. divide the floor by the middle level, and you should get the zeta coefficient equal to 0.957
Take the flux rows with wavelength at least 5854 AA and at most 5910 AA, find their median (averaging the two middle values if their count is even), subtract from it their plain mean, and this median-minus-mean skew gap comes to -0.16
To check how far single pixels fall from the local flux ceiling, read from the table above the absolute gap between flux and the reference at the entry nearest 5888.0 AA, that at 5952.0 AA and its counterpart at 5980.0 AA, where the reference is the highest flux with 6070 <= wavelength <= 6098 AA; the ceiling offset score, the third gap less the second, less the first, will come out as -1.5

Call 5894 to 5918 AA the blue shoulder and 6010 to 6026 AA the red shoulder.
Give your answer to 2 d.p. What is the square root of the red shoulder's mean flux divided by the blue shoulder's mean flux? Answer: 1.00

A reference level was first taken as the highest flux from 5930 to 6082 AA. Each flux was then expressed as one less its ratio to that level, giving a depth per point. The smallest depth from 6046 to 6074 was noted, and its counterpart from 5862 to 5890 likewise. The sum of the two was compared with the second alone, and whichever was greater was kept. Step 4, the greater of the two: -0.13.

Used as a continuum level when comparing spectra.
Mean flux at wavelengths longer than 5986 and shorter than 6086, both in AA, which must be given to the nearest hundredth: 8.74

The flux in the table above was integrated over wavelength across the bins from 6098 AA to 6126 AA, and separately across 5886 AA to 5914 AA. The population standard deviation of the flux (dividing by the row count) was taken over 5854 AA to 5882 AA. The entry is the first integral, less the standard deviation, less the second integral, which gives 13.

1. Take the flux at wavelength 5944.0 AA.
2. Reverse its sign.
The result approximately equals -8.41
